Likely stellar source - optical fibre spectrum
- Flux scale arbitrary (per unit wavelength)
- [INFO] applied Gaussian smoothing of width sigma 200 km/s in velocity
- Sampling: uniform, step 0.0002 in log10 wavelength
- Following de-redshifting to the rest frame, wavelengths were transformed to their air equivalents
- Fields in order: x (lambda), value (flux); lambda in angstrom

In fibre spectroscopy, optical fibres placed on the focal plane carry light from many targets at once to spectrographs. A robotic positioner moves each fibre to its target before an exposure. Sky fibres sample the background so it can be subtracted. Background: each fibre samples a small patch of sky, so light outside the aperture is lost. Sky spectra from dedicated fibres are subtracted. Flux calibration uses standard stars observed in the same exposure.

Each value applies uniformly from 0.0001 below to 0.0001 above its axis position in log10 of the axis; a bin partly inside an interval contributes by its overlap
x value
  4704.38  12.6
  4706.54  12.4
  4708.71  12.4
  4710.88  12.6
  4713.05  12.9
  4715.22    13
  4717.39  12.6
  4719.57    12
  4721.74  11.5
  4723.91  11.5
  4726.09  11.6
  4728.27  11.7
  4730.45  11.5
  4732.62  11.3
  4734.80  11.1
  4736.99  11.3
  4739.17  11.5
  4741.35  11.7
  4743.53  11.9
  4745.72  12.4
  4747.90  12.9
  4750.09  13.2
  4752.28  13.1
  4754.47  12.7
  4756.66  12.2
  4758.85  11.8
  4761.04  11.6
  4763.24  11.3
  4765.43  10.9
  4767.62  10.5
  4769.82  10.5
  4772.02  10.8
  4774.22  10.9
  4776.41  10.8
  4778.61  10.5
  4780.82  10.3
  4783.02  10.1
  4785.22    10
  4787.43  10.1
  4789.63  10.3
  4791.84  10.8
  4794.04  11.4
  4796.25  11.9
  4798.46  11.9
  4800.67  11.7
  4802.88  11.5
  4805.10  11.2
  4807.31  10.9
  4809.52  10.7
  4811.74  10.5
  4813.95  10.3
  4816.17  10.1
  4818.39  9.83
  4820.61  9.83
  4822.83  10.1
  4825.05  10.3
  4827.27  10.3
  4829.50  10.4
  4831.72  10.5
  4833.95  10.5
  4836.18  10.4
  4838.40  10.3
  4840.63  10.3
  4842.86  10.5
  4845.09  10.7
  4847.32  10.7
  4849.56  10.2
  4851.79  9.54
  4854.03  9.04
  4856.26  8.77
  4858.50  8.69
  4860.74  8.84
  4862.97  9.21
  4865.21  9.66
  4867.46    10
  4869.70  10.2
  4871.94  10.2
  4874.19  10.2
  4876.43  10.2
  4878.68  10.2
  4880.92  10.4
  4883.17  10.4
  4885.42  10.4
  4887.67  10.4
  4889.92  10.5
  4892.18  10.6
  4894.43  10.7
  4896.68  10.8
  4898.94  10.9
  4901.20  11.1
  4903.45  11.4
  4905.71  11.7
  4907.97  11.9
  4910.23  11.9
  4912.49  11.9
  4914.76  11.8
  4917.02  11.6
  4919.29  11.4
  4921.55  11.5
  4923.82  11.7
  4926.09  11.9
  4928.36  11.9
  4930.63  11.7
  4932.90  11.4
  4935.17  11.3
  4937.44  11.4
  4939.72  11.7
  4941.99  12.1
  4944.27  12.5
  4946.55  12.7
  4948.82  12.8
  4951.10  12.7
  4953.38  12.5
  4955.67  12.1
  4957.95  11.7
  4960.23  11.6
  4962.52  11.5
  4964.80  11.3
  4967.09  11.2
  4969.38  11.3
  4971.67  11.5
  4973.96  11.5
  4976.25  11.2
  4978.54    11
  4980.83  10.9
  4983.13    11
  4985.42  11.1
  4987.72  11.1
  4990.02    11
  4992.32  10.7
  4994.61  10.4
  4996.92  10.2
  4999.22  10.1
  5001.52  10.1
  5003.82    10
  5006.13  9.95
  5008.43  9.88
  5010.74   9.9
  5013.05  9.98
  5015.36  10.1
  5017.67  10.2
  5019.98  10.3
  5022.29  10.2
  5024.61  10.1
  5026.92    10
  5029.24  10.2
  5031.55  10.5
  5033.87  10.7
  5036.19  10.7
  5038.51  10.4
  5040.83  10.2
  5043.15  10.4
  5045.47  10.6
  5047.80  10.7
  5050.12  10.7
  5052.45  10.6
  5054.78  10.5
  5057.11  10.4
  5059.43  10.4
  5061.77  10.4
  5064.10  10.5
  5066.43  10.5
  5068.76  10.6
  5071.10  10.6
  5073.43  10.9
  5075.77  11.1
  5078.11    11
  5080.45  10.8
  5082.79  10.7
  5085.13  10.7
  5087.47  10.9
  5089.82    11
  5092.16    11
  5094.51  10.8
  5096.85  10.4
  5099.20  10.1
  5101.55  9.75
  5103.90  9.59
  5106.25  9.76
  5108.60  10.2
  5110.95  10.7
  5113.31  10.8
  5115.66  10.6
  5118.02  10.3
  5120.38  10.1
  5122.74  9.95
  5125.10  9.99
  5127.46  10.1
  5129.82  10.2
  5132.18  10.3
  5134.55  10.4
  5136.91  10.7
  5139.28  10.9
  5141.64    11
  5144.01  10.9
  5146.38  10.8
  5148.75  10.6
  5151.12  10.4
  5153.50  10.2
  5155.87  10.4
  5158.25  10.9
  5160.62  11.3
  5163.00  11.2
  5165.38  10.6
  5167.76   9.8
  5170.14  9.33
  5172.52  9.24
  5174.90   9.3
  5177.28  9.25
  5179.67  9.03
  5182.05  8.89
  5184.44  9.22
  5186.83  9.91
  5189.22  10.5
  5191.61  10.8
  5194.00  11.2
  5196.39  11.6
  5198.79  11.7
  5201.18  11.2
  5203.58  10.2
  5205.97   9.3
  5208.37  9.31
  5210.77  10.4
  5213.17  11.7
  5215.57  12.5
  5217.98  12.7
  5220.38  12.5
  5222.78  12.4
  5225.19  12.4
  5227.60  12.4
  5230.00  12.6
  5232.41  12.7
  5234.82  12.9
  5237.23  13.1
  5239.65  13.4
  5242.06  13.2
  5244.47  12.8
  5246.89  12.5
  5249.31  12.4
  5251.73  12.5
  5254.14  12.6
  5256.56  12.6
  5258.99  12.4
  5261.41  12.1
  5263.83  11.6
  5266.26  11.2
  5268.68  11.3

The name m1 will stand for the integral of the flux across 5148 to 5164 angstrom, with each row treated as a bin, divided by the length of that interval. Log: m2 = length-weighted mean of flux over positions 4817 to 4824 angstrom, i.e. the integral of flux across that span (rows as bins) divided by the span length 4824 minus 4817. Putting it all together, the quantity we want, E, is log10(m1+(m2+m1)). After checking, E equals 1.50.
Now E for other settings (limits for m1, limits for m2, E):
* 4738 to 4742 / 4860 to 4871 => 1.52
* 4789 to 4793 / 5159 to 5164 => 1.51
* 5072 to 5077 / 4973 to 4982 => 1.52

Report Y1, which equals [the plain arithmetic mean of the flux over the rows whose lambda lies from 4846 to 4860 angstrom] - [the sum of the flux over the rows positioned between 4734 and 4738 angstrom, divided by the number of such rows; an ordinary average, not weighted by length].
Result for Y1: -1.7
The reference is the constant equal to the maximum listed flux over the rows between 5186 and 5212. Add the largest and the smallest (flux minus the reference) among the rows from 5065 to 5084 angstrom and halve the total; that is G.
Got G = -0.9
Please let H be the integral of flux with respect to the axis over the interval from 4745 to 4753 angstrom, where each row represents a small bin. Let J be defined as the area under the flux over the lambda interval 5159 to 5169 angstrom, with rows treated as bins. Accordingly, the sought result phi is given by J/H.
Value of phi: 1.04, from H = 103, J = 107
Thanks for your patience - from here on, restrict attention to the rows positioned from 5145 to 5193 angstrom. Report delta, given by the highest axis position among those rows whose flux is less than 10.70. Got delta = 5189.22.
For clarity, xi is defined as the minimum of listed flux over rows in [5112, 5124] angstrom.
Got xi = 9.95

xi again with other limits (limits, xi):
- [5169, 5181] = 9.03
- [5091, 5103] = 9.75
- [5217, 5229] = 12.4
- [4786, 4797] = 10.1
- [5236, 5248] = 12.5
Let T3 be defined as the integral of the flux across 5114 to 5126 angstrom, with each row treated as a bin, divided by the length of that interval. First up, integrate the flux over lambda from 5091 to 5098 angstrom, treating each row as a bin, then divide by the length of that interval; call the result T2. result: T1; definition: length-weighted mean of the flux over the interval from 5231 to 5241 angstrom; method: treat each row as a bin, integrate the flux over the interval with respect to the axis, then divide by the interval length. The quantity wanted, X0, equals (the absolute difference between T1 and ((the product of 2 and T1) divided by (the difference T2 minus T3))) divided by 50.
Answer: 0.7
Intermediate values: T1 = 13.0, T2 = 10.7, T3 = 10.2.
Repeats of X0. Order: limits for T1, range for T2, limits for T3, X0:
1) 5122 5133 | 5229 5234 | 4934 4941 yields 0.1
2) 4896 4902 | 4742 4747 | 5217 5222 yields 1.2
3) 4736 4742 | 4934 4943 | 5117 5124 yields 0.1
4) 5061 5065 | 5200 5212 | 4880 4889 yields 1.5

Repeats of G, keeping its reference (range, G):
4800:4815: -0.7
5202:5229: -0.7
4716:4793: -0.1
